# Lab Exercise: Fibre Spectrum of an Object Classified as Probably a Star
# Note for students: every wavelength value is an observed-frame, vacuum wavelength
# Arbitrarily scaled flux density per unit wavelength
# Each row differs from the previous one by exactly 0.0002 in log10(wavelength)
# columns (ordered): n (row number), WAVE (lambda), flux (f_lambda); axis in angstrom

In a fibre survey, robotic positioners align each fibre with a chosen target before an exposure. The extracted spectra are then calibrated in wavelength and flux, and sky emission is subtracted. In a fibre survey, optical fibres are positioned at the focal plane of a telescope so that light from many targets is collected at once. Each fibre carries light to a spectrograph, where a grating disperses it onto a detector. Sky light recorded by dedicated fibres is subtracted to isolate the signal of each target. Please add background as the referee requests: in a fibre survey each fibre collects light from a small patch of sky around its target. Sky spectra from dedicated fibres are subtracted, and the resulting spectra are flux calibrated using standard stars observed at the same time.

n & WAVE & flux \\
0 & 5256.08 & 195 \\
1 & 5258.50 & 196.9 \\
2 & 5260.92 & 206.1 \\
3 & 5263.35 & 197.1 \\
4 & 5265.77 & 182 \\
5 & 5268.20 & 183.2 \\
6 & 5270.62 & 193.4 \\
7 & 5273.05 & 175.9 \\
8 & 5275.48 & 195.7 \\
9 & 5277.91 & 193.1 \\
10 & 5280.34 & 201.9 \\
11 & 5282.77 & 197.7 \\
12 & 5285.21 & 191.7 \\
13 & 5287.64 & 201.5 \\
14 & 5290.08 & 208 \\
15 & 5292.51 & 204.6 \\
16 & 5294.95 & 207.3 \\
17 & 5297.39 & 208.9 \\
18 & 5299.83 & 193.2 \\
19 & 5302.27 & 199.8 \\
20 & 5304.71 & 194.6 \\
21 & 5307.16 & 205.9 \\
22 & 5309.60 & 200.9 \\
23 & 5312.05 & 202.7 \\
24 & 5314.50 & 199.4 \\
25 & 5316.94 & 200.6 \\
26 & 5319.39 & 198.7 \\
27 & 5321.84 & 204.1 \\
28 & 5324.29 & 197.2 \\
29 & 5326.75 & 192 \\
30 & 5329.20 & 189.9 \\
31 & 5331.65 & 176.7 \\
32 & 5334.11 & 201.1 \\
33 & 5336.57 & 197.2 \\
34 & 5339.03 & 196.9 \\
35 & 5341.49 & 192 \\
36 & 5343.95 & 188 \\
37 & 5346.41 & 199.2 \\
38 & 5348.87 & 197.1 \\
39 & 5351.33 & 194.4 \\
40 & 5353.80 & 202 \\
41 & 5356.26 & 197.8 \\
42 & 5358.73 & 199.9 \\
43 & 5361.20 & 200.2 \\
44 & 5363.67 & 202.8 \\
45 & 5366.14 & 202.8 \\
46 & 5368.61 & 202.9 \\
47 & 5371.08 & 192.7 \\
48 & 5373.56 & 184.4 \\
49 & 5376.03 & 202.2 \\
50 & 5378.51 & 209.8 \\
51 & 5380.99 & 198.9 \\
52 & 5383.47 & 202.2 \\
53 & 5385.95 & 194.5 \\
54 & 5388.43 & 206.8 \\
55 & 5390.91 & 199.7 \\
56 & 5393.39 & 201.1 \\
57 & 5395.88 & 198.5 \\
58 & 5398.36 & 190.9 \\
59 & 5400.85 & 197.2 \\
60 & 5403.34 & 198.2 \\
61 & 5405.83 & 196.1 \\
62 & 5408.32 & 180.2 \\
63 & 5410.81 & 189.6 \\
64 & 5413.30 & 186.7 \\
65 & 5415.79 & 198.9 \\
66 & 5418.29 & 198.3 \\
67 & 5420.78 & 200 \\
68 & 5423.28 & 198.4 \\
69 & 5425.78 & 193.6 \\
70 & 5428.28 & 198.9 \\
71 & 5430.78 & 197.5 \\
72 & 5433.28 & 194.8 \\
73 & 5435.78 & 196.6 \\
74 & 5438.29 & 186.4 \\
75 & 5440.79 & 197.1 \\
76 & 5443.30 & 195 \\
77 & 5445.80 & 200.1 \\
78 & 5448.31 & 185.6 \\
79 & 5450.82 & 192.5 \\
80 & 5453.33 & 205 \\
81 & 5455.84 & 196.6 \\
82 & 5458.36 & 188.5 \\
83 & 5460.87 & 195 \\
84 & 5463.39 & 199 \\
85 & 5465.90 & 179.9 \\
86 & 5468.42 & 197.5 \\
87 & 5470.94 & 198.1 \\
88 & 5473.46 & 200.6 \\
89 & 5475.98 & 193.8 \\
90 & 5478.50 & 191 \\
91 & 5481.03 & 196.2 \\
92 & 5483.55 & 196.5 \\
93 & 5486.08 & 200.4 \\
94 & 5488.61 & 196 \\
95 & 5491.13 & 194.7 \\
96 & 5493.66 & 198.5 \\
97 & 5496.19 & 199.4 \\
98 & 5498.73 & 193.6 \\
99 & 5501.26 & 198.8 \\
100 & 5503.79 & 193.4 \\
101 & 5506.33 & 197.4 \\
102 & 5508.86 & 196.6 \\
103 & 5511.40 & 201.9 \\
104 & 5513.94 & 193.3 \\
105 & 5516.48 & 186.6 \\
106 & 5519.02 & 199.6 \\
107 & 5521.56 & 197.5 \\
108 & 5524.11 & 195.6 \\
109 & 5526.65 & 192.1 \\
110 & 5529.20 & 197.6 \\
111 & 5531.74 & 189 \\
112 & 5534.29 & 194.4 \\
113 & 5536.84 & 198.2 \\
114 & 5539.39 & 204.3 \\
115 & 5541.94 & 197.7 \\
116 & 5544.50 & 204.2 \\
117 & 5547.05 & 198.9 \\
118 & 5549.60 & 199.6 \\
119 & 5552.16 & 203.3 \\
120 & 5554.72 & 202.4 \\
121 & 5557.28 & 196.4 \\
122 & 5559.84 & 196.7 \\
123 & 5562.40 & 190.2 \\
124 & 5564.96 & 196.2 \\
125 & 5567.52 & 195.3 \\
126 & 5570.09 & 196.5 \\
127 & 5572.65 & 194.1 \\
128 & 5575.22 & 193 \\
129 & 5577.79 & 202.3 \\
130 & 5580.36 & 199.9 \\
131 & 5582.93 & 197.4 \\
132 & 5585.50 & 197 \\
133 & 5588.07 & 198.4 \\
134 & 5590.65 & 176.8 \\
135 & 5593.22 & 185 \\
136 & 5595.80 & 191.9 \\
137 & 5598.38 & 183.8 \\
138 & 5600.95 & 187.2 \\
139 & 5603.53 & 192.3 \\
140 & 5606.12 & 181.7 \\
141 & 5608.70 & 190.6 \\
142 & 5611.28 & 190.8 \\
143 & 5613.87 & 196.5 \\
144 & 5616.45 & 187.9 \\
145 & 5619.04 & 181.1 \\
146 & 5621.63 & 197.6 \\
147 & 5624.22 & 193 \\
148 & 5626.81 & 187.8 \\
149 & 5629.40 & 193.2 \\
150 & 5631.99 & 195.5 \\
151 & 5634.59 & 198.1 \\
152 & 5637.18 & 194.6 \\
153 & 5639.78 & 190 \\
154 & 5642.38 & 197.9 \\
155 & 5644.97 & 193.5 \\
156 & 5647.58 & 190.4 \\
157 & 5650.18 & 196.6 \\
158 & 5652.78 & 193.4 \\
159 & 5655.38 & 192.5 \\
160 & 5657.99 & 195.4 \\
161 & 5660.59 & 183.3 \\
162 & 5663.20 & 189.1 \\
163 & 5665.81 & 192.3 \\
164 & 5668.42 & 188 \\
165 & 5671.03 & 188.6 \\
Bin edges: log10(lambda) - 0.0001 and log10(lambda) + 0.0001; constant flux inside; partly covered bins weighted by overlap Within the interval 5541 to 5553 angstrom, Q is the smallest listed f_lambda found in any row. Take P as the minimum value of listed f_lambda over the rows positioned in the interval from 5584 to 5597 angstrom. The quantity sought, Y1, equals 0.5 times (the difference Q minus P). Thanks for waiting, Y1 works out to 10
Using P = 176.8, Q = 197.7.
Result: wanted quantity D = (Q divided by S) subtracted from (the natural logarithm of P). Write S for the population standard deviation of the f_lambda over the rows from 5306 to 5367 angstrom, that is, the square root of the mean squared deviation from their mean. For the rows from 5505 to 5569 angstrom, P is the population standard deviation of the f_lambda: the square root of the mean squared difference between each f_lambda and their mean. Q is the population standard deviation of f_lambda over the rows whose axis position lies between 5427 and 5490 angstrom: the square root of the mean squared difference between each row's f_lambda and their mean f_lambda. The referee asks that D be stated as 0.61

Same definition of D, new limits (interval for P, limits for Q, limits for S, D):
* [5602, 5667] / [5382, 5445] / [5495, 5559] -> 0.26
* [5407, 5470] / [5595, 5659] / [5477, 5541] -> 0.63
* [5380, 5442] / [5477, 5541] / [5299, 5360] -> 1.06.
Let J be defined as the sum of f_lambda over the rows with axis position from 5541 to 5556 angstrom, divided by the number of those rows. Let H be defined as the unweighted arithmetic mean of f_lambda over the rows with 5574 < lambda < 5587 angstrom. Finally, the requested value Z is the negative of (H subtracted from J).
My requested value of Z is -3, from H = 197.9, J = 201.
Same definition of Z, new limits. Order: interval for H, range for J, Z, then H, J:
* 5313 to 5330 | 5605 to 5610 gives 11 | 197.4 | 186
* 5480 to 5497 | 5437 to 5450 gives 5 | 197.4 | 193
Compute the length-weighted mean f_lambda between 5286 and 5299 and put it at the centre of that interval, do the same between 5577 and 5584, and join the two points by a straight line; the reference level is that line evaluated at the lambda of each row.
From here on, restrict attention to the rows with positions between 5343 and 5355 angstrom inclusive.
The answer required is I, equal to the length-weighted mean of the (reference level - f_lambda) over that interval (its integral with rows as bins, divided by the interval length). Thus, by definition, 7.9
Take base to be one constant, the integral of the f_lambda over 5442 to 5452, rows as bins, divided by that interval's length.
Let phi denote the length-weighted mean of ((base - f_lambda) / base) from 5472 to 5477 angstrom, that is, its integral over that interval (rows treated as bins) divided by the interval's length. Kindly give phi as -0.021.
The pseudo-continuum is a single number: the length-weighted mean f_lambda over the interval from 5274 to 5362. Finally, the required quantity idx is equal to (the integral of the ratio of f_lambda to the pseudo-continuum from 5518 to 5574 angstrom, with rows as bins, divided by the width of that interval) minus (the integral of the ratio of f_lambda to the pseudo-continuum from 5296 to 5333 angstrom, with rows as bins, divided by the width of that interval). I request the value 0.00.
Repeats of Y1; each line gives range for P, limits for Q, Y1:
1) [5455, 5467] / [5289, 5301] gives 7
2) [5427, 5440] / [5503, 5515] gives 3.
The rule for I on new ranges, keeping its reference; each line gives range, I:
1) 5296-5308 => 4.7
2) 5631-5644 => 3.5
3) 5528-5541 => 3.9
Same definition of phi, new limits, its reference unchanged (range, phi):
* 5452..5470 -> -0.006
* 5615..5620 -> 0.043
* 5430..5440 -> -0.002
